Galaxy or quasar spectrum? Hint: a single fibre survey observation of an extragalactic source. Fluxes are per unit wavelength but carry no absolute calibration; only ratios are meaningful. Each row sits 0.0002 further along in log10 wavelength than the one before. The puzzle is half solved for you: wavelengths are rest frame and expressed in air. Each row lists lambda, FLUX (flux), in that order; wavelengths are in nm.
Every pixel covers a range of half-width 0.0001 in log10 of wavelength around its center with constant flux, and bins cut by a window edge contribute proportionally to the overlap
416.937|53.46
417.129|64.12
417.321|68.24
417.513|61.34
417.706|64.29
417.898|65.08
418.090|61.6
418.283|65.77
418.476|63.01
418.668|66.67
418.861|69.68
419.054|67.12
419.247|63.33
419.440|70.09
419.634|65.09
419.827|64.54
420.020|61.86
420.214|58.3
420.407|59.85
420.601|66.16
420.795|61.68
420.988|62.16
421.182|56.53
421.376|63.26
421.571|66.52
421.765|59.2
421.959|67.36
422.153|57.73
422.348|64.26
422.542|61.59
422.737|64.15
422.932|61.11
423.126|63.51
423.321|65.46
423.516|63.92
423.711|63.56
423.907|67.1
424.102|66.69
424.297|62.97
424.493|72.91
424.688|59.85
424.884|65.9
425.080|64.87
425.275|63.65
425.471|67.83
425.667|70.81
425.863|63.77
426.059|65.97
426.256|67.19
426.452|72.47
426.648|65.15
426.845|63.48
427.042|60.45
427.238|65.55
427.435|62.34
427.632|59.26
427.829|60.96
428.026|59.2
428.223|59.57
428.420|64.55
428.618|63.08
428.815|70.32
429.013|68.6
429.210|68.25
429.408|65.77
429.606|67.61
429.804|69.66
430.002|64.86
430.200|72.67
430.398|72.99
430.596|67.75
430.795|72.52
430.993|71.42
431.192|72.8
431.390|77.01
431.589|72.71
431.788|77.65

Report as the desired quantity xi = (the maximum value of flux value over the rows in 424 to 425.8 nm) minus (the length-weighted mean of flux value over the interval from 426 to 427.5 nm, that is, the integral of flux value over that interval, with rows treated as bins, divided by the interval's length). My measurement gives 7.6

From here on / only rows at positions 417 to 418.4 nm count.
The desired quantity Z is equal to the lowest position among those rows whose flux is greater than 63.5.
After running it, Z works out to 417.129 nm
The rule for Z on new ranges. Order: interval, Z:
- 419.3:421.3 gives 419.440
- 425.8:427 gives 425.863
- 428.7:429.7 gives 428.815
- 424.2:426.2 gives 424.493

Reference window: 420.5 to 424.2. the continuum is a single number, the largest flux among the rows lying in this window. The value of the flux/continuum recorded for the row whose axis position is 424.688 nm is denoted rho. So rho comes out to 0.89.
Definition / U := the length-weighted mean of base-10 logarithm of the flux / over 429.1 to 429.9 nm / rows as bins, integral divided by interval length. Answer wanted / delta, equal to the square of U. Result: 3.35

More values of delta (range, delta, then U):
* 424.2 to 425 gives 3.29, 1.81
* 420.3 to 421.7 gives 3.22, 1.79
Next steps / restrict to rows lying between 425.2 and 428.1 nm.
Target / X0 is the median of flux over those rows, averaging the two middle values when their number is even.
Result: 63.8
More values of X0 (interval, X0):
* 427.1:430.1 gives 64.9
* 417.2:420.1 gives 65.1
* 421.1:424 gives 63.6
